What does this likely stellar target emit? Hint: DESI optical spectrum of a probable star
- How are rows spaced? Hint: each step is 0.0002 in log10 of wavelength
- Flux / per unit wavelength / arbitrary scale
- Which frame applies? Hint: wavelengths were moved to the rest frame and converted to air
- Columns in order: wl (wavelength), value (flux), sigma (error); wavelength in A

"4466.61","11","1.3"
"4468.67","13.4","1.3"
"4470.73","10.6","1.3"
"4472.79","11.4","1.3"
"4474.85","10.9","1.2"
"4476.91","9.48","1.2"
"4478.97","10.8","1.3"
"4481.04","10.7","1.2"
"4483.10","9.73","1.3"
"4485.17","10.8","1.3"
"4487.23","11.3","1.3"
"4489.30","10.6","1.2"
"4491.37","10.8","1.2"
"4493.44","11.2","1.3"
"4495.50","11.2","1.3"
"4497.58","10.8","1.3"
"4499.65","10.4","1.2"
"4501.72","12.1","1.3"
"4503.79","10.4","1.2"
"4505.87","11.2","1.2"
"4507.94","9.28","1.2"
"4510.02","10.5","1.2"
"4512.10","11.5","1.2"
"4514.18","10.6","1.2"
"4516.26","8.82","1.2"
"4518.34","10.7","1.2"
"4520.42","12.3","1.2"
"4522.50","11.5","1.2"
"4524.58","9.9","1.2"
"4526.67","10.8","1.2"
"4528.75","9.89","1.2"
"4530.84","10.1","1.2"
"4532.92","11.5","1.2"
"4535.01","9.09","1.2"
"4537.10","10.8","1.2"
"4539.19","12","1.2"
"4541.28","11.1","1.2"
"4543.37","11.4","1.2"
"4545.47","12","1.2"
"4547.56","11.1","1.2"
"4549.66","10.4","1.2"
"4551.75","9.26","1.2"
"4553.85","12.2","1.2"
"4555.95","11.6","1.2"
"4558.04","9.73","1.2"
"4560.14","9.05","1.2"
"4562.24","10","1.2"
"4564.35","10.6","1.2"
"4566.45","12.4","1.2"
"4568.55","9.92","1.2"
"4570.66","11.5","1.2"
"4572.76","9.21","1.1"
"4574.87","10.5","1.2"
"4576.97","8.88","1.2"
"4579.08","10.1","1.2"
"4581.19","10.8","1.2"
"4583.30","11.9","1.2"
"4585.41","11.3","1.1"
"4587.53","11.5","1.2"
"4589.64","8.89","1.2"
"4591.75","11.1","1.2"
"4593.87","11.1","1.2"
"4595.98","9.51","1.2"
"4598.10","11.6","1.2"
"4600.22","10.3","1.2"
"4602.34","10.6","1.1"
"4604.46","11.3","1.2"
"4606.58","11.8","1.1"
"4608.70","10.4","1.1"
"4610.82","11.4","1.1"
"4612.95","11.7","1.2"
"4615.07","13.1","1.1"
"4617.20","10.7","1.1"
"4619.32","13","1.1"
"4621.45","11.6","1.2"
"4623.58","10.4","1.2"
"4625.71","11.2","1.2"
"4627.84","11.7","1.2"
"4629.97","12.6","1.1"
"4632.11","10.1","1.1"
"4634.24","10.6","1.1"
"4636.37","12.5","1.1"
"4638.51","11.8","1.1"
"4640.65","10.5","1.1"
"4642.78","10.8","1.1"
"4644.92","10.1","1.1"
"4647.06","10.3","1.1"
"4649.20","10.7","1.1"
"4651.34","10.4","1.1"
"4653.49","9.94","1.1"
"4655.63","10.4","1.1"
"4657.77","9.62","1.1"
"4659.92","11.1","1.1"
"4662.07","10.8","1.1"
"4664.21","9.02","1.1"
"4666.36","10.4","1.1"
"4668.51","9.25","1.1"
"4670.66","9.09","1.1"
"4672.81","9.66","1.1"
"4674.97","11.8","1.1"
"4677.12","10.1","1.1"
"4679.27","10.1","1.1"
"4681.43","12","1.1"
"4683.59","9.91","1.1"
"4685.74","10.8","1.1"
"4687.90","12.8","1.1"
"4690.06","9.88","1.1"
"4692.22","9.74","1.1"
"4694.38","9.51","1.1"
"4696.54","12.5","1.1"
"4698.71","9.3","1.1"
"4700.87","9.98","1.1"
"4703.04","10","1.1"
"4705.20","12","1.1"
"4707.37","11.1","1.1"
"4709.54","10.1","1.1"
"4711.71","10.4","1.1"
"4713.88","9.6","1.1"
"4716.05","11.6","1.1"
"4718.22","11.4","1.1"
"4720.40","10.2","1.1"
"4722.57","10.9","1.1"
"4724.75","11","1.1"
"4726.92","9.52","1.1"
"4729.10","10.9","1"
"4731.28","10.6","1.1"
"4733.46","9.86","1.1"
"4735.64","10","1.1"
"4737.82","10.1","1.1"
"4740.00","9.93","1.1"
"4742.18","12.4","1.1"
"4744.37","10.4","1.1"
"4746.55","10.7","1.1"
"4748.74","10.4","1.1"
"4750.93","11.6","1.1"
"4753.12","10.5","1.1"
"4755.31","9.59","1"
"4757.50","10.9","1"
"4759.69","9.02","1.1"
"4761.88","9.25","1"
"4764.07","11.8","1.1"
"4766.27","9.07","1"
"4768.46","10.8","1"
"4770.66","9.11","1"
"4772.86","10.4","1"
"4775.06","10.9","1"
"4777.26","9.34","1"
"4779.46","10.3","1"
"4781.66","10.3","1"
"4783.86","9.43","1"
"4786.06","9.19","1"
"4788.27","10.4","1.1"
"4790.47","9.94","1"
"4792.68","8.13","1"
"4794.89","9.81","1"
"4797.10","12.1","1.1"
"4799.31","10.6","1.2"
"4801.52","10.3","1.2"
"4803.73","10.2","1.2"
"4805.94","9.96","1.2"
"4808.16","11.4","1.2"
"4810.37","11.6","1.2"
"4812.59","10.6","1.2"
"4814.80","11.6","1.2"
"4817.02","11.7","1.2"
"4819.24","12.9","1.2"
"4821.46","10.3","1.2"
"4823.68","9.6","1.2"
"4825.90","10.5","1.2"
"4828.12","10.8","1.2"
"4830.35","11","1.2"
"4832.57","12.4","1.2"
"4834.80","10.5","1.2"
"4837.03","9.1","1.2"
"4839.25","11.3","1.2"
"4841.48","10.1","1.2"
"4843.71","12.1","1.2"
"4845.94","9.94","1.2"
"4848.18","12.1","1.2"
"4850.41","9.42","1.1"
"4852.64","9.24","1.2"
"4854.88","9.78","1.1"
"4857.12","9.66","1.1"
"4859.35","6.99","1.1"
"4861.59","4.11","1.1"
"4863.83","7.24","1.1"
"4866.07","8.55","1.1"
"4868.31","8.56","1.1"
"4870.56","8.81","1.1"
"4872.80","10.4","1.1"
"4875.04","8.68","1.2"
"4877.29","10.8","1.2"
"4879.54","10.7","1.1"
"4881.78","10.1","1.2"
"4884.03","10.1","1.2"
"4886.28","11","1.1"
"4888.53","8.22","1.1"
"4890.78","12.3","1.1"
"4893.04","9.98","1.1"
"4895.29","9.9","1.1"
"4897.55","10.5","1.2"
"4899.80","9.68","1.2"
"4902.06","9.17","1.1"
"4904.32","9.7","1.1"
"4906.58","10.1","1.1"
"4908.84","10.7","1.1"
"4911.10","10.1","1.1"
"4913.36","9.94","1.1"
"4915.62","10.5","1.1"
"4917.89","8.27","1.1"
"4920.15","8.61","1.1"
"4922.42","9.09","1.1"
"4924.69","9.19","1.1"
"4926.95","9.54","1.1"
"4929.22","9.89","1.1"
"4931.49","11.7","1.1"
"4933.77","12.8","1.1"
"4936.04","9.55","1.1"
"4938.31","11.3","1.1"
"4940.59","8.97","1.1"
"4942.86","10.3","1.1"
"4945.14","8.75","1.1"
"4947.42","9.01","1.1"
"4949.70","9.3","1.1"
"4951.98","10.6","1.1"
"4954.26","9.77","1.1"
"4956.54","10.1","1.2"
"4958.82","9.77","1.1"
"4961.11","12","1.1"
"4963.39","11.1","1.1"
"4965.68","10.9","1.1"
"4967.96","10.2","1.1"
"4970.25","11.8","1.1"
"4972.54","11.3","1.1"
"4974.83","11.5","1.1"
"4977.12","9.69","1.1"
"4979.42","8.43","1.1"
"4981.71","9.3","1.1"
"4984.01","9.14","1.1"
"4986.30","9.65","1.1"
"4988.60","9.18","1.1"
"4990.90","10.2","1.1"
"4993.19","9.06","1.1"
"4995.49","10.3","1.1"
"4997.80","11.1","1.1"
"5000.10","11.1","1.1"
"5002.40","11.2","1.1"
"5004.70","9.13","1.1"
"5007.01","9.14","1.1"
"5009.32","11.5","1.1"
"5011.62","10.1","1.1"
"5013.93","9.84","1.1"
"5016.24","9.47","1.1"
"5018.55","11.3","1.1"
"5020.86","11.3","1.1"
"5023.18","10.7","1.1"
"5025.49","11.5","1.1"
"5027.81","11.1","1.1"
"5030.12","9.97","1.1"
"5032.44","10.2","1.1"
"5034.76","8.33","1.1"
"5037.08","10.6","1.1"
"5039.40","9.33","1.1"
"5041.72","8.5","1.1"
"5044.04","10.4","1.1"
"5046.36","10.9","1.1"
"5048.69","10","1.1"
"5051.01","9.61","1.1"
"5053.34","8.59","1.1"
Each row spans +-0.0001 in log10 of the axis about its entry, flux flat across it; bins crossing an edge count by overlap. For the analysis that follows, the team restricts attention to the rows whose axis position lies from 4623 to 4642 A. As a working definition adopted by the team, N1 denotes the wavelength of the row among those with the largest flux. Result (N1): 4629.97 A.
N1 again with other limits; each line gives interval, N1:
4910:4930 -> 4915.62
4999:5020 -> 5009.32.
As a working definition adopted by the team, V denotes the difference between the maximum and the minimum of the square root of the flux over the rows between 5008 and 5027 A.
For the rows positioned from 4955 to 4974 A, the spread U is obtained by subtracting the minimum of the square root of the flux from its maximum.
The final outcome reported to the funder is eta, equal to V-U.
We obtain -0.02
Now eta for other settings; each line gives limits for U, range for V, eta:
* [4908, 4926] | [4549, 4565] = 0.09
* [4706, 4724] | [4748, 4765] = 0.12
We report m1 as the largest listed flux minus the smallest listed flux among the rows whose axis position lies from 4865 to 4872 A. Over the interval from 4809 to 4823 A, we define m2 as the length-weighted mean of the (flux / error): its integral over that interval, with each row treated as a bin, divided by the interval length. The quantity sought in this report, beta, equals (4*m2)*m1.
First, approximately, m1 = 0.3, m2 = 9.5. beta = 10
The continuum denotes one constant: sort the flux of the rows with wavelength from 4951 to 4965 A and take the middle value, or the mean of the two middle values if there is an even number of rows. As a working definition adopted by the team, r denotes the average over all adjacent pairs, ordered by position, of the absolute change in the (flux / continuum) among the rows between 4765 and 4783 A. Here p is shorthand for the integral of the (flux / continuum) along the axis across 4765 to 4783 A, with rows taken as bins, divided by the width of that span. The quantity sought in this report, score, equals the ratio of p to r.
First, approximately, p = 0.97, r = 0.107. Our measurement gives 9.1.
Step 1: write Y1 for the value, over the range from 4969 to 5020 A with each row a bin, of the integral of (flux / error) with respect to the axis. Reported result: 471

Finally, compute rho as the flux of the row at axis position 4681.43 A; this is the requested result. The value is 12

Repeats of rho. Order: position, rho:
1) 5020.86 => 11.3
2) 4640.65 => 10.5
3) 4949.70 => 9.3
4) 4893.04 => 9.98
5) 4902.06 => 9.17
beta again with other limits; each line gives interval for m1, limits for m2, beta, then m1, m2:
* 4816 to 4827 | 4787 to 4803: 124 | 3.3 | 9.4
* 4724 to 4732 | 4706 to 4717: 57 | 1.5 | 9.6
